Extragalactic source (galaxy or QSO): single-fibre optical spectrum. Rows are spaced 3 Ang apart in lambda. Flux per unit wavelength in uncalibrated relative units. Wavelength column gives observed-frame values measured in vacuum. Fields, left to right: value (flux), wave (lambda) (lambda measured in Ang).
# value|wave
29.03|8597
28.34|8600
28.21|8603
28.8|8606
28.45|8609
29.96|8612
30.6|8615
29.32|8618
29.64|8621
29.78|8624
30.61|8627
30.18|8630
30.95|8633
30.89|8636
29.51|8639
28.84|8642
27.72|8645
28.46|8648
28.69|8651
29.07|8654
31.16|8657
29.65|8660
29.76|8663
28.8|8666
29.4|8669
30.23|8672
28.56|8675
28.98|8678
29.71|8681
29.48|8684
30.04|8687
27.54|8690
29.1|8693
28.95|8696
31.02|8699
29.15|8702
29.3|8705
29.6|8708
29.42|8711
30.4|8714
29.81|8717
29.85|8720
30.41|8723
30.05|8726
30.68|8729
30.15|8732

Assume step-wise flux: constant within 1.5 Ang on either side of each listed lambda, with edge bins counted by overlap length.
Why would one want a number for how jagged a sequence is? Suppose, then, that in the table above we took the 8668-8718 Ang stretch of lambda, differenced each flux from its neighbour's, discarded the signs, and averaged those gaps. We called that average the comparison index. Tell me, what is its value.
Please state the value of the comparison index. 0.92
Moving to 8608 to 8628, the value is 0.79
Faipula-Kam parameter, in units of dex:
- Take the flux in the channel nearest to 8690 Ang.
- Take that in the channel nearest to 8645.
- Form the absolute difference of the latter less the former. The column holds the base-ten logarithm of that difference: -0.7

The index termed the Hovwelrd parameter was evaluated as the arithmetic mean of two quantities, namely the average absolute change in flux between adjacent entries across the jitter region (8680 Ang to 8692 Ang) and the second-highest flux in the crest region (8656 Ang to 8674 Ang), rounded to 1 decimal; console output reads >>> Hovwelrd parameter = 15.7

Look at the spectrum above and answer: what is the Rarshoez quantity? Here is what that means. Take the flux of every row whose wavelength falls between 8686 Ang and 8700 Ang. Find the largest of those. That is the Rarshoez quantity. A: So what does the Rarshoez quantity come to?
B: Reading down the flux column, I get 31.02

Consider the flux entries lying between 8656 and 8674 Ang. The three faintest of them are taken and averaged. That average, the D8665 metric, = 29.28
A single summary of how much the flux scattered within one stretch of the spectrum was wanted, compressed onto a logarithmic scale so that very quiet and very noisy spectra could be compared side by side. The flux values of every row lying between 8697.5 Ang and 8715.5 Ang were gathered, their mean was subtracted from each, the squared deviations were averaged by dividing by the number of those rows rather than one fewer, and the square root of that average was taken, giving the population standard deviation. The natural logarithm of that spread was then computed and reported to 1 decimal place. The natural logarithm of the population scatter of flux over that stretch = -0.4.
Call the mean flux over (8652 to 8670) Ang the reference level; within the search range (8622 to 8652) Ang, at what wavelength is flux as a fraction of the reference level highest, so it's 8633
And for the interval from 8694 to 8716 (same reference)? 8699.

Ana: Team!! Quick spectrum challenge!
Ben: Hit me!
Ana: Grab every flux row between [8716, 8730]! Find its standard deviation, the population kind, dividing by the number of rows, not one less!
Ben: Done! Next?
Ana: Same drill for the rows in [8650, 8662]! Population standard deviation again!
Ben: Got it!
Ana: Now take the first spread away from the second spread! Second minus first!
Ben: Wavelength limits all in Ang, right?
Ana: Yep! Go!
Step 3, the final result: 0.6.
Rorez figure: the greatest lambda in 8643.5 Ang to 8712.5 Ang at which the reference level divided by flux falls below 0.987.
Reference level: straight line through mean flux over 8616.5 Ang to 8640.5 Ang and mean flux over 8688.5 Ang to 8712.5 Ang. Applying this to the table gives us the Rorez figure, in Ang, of 8708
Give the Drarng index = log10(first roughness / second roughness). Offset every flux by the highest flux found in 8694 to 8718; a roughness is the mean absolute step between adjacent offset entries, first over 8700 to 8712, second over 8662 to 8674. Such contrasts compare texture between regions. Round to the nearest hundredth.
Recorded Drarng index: -0.58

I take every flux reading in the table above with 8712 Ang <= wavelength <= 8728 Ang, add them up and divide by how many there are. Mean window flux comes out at 30.1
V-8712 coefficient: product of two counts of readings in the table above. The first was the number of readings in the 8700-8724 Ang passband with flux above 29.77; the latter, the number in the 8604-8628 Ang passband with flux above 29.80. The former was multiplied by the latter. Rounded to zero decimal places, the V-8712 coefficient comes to 12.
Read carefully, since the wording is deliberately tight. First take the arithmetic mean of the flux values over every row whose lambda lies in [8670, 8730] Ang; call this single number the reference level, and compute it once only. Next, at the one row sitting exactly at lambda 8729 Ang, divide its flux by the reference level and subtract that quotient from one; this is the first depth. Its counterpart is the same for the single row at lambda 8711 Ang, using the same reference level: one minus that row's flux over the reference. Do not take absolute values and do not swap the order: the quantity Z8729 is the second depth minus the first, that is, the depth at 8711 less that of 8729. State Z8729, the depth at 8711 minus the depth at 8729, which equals 0.043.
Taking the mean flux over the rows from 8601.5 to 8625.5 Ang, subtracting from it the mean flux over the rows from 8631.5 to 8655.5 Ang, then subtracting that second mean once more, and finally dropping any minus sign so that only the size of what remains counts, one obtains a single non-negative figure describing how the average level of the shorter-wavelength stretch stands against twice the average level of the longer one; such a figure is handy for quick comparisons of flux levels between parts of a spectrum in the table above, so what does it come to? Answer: 29.2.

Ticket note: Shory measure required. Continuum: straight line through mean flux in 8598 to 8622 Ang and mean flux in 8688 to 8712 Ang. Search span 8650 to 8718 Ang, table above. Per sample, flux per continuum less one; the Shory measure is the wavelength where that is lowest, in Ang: 8690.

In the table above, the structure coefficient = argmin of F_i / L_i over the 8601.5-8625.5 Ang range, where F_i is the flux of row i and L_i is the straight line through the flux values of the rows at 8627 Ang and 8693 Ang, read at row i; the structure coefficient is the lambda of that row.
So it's 8603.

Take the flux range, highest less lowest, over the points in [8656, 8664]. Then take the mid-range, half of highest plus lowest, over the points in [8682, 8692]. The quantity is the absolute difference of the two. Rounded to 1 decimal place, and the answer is 27.3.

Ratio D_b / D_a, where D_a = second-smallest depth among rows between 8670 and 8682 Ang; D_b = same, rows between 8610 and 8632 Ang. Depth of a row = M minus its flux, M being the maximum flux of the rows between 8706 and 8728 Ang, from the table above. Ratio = -0.3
